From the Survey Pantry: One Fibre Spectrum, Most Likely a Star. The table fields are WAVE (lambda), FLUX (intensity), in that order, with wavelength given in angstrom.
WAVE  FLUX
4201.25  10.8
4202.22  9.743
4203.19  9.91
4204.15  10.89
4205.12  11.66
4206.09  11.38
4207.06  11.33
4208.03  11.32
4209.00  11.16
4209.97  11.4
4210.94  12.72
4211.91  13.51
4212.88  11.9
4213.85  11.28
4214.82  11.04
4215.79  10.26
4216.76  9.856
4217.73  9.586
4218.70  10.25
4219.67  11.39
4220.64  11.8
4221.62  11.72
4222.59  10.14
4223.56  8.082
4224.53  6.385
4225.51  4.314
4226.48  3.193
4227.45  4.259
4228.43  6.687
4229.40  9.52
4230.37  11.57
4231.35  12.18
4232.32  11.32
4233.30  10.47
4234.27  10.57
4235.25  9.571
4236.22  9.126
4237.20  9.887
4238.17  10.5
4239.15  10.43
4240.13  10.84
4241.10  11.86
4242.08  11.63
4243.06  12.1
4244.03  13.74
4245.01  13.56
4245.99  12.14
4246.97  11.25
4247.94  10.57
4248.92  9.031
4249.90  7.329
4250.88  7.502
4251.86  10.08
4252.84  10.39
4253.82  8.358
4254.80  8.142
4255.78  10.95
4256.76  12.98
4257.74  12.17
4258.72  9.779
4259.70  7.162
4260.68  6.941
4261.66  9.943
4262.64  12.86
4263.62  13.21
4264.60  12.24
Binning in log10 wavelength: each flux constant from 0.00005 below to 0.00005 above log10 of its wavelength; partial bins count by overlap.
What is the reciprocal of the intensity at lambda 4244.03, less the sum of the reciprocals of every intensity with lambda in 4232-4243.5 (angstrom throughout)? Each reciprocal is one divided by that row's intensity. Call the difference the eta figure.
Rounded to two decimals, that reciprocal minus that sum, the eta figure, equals -1.06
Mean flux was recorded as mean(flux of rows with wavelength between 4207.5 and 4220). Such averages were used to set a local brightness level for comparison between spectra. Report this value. 11.2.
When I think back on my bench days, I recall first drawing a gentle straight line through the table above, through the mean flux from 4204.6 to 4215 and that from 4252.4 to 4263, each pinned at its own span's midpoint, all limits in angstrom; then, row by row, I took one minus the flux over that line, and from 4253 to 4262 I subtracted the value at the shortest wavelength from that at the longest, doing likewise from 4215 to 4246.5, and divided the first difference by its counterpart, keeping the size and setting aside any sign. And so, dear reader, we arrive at 0.67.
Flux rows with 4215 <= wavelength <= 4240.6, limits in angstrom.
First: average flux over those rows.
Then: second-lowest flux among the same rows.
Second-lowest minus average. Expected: -5.1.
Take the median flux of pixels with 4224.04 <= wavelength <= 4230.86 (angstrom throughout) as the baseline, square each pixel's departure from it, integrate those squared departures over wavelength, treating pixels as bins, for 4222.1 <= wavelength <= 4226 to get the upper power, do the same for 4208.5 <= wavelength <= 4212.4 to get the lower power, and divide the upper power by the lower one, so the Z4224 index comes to 0.15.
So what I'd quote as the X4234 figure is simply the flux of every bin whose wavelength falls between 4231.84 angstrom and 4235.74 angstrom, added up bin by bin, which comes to 42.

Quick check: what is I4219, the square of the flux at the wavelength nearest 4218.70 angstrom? 105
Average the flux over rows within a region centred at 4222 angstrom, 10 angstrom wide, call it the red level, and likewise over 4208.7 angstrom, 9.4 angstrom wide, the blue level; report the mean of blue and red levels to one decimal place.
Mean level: 10.2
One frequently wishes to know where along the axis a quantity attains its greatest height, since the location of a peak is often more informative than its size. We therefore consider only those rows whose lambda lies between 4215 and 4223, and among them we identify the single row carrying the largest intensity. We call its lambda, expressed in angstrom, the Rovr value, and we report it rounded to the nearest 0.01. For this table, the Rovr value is 4220.64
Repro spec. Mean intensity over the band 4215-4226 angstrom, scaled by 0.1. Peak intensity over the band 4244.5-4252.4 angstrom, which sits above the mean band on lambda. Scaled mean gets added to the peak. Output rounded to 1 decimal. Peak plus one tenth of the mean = 14.5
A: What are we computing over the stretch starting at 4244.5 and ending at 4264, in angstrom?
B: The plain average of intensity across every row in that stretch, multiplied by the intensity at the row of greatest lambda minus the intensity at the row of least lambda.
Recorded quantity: -4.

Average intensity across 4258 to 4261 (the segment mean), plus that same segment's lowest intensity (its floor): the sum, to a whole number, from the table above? 15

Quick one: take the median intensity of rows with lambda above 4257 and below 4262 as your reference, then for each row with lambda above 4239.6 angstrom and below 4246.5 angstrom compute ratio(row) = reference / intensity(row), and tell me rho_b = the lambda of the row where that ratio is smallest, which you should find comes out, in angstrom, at 4244.03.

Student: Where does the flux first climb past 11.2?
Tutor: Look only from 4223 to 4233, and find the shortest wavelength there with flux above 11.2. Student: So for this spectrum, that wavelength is 4230.37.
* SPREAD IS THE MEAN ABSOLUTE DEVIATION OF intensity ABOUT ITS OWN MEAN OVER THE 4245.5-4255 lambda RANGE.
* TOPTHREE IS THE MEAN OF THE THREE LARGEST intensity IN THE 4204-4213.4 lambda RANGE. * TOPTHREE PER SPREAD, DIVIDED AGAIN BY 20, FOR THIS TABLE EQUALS 0.45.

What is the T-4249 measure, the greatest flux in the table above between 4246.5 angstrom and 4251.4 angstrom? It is 11.25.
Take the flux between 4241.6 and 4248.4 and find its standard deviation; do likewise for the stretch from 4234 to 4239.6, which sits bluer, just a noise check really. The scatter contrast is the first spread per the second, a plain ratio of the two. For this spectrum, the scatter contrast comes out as 2.0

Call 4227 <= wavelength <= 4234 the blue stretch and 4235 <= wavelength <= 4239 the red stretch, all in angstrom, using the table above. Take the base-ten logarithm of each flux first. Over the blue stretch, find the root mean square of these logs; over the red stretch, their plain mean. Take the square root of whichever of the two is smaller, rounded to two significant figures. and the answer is 0.98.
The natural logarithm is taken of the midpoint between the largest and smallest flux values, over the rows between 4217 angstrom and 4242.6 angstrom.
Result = 2.04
